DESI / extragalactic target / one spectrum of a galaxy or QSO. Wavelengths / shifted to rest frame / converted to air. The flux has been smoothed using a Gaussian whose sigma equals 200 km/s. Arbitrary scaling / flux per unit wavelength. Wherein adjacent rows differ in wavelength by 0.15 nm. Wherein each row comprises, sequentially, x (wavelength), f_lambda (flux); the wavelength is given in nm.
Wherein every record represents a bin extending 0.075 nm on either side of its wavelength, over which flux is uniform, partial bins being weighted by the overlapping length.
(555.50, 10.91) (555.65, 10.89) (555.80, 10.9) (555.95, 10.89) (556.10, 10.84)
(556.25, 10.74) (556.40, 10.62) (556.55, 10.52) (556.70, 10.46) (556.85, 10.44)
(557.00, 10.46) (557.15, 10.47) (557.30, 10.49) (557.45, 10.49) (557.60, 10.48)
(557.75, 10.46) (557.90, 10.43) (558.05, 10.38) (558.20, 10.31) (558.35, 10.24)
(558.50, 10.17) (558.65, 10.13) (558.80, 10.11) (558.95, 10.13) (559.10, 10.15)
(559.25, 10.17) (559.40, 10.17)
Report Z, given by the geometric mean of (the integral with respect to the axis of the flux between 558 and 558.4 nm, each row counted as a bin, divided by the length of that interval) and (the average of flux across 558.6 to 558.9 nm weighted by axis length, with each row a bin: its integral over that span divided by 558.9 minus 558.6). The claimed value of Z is 10.2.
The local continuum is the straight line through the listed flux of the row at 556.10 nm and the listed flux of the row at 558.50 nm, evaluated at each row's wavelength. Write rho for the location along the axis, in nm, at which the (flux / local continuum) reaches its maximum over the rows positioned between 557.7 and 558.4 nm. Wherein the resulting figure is 557.90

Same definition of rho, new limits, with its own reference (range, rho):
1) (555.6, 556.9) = 555.95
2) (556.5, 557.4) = 557.30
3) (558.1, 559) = 558.95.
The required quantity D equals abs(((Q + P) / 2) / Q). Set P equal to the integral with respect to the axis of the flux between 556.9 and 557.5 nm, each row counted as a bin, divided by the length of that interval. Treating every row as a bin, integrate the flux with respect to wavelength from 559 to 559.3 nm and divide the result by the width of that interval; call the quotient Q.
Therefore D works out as 1.02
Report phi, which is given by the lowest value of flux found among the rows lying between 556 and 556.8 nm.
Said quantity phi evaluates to 10.46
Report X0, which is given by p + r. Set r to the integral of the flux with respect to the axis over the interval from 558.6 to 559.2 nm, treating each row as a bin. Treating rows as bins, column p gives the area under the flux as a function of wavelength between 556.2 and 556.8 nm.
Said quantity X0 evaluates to 12.4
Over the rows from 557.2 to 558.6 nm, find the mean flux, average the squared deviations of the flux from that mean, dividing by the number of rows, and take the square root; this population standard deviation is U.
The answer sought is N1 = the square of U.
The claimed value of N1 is 0.012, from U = 0.11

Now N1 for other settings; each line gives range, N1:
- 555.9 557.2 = 0.028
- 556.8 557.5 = 0.000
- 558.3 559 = 0.002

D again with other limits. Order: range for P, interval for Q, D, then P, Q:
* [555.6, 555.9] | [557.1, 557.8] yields 1.02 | 10.9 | 10.5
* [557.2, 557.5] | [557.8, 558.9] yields 1.01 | 10.5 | 10.3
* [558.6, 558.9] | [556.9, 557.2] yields 0.98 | 10.1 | 10.5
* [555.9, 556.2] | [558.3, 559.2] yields 1.03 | 10.9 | 10.2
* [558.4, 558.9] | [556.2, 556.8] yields 0.98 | 10.1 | 10.6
